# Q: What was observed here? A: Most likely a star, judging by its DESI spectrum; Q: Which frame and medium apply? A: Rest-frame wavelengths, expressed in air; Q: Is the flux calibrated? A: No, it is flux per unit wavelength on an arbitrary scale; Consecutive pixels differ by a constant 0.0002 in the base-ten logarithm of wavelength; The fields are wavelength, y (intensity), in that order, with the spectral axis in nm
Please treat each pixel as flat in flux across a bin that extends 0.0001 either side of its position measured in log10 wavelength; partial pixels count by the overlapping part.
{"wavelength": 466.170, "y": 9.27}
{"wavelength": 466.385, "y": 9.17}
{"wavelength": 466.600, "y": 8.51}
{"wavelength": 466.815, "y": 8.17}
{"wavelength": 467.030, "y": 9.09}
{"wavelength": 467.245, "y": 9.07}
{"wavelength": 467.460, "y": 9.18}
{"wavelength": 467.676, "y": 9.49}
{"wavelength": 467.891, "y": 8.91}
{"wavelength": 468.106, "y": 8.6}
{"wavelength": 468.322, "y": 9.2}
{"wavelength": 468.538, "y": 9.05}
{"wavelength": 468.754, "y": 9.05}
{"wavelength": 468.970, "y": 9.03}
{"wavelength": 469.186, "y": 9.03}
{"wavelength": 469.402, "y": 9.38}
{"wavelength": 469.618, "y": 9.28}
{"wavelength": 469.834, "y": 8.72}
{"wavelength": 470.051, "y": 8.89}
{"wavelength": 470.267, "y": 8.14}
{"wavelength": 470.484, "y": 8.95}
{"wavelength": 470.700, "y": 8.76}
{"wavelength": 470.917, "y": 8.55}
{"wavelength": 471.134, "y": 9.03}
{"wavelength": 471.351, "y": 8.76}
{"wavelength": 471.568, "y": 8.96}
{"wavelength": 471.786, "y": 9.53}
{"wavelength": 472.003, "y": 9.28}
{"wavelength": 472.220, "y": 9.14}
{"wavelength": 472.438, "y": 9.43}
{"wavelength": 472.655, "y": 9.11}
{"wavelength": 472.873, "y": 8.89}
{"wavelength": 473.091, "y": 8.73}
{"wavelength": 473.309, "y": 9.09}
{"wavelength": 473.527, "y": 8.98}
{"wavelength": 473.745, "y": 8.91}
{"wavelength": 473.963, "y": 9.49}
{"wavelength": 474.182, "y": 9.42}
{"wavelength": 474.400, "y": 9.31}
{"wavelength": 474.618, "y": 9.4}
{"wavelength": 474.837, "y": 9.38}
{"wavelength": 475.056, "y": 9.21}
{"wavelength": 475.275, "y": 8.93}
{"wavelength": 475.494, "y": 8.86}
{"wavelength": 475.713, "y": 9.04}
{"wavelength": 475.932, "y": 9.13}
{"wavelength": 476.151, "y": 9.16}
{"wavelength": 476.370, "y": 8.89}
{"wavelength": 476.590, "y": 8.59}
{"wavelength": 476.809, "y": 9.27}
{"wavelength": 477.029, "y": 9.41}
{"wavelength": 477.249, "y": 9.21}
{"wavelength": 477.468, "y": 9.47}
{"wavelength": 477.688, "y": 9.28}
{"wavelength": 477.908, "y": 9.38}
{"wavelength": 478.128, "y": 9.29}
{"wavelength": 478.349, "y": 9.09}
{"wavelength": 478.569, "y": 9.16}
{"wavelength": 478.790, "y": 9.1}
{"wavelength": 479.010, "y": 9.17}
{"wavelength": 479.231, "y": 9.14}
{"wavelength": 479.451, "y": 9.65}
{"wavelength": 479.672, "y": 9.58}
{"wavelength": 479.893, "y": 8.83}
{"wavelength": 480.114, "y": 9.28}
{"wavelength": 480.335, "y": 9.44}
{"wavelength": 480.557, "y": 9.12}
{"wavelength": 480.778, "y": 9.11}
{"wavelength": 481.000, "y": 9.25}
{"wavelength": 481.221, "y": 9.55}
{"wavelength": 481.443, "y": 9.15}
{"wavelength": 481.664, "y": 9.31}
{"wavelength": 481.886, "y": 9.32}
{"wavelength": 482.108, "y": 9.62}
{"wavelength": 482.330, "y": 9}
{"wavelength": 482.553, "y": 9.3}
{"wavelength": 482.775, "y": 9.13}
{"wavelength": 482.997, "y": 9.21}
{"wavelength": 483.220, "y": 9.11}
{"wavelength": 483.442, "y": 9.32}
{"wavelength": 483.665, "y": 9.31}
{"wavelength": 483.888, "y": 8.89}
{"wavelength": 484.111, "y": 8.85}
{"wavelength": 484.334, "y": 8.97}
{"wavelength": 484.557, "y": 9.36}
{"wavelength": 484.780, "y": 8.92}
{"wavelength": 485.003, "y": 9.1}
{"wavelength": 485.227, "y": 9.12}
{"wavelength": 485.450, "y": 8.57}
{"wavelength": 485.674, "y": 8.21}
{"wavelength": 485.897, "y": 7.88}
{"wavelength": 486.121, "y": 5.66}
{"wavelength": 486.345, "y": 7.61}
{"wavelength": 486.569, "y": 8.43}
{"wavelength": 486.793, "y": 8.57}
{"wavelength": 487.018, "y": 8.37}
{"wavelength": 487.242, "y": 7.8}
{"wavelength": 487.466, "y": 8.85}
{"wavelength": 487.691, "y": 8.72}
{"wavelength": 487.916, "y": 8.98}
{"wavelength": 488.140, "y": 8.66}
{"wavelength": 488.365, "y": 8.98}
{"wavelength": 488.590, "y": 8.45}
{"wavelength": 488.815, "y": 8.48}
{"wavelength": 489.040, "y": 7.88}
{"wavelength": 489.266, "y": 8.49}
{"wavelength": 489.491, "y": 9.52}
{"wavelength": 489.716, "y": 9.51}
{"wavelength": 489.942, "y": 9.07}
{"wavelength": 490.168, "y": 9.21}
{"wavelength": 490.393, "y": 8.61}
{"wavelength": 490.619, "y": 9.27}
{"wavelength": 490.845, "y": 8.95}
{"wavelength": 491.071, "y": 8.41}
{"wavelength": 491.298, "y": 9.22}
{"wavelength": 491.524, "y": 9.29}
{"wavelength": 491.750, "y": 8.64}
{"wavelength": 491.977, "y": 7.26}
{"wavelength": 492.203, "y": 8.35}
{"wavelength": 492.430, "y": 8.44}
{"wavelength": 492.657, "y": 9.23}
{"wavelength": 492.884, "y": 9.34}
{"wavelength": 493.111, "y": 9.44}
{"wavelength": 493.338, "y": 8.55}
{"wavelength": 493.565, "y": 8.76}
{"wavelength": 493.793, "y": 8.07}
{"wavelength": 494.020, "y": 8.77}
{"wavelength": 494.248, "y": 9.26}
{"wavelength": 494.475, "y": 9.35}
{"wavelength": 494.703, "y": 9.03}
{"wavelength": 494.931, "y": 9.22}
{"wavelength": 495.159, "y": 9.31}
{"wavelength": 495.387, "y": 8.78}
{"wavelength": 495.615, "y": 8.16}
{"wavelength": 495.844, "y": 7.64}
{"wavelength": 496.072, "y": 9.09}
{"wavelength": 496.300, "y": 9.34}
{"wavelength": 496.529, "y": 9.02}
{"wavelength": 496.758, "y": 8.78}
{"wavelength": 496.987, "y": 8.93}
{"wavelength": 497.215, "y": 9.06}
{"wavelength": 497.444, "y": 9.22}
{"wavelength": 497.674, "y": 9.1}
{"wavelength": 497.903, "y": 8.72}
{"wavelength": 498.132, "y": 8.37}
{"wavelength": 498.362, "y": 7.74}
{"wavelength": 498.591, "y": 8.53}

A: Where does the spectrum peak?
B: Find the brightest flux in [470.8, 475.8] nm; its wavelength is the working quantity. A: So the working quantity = 471.786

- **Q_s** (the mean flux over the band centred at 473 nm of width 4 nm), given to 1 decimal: 9.2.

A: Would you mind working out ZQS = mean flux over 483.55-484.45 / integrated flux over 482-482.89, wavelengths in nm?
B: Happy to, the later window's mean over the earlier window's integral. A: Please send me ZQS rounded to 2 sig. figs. 1.1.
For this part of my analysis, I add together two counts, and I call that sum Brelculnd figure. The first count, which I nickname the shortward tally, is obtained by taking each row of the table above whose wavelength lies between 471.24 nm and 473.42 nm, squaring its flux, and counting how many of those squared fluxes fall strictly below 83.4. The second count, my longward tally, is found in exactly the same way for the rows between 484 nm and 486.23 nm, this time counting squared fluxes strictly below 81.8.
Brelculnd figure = 13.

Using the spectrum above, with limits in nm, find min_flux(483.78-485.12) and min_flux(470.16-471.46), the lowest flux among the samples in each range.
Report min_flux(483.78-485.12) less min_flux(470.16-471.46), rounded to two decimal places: 0.71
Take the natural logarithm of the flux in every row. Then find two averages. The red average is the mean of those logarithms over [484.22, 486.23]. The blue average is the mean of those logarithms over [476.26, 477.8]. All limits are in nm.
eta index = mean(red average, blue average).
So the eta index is 2.17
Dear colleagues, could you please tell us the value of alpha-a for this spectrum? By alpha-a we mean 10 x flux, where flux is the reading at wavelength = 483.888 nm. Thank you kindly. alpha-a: 89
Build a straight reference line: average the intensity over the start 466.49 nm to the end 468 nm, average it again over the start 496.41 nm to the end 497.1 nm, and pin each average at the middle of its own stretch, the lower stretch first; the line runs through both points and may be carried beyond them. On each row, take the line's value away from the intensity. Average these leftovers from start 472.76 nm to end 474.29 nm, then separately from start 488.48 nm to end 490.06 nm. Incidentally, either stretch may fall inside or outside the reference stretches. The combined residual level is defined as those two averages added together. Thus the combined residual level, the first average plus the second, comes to 0.02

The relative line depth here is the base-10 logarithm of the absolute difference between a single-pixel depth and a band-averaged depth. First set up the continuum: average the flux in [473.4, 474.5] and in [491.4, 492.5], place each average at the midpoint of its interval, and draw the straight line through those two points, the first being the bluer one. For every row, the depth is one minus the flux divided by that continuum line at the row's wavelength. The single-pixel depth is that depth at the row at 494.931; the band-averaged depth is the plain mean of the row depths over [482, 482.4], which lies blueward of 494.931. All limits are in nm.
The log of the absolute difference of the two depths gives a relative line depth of -1.2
